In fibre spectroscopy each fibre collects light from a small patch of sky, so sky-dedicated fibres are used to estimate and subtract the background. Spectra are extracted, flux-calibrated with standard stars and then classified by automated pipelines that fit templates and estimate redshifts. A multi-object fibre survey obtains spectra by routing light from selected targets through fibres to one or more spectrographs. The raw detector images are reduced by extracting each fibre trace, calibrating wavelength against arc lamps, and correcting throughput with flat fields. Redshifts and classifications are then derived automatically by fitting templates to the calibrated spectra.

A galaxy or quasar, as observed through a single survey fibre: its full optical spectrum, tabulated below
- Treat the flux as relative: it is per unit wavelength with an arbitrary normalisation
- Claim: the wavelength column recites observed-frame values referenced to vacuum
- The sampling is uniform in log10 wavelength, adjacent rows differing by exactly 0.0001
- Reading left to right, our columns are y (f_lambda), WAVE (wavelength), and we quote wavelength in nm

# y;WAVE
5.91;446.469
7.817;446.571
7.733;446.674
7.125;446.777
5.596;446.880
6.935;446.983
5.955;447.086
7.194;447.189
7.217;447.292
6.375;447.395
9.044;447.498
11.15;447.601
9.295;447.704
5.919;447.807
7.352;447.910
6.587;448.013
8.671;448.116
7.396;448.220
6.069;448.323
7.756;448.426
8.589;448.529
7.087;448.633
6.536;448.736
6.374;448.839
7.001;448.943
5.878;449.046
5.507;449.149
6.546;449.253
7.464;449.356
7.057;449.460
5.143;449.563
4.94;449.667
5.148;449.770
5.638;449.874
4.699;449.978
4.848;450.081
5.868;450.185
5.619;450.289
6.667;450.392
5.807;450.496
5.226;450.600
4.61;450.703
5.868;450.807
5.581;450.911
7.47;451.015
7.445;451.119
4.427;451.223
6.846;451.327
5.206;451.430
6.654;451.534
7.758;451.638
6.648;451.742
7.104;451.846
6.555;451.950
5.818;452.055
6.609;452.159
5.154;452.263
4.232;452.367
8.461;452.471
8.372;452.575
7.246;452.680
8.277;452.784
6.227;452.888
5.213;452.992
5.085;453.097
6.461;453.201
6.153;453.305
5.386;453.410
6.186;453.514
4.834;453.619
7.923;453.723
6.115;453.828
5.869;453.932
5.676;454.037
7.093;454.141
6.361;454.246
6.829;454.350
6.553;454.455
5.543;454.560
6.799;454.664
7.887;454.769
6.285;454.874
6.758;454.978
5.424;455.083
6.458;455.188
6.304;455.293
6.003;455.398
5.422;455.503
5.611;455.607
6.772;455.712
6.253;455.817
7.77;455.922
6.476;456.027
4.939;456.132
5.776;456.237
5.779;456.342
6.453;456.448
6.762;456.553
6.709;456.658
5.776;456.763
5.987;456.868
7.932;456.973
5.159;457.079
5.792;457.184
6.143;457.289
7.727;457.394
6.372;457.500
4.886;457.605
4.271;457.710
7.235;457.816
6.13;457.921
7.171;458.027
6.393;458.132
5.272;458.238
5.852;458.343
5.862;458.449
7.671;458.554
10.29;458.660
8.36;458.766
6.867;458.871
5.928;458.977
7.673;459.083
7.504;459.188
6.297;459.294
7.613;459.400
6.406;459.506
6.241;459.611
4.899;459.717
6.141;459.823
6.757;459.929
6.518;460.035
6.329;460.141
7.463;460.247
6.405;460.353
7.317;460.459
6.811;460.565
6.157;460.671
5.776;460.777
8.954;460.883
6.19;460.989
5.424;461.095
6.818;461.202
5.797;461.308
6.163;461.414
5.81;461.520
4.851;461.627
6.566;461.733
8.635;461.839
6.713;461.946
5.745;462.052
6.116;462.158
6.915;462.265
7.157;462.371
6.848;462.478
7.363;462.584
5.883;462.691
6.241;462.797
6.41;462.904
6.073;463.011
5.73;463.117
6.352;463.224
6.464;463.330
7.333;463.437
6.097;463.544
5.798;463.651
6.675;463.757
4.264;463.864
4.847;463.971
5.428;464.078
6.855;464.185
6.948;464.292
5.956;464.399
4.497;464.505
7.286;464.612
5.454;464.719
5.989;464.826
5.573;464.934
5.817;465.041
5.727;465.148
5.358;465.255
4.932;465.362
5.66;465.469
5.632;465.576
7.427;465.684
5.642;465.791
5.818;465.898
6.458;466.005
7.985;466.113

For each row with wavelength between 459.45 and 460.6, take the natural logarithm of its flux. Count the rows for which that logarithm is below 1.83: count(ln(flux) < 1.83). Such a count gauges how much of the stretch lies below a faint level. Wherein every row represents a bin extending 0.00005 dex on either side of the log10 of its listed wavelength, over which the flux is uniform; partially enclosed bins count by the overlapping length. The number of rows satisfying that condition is 2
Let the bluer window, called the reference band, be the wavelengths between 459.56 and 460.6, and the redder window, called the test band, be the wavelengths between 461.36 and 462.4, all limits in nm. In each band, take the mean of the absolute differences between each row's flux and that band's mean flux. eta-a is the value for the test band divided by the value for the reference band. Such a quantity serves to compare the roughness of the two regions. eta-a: 1.5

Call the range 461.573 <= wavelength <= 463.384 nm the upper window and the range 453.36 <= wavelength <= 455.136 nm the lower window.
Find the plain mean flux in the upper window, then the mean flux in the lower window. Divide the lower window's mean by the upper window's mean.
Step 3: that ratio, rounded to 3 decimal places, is 0.977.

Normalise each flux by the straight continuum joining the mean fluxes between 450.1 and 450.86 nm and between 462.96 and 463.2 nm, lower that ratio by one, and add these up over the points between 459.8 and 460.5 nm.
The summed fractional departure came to 1.0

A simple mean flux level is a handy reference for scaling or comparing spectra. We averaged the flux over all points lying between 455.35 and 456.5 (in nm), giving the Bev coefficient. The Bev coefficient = 6.11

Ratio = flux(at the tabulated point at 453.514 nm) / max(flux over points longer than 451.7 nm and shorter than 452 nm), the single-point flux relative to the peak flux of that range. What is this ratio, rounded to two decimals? 0.87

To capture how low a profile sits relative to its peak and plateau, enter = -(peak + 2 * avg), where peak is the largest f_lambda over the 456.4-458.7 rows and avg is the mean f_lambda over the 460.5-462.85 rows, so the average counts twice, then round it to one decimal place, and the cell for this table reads -23.3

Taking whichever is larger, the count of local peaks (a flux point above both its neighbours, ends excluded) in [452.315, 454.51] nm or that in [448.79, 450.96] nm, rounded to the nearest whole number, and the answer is 7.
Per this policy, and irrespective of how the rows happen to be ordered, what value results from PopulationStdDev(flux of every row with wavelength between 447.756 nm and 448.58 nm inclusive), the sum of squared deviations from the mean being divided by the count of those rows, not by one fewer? 1.0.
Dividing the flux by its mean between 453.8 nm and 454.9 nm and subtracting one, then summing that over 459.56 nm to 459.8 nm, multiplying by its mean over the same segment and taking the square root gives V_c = 0.19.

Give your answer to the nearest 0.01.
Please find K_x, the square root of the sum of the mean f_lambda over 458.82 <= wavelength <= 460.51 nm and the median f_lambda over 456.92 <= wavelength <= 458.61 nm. 3.58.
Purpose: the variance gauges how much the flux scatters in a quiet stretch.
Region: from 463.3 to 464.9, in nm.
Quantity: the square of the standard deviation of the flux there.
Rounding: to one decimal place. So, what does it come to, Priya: 0.9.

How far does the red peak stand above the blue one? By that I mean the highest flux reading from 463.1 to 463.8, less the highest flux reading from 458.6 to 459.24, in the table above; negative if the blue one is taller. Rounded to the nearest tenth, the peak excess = -3.0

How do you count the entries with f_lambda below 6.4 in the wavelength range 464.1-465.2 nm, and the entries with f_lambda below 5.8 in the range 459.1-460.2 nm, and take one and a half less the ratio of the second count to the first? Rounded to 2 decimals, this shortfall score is 1.36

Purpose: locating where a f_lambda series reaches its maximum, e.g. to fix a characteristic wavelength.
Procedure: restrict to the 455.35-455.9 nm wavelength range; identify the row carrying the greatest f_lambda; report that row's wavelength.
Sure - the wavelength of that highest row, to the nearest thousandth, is 455.712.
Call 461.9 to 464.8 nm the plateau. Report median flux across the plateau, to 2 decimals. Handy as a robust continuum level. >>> 6.24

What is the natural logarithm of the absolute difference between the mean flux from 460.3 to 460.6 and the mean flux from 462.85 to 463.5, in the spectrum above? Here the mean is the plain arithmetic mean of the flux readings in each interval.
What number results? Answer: -0.8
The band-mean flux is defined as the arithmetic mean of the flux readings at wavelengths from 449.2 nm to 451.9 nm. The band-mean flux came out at 6.01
